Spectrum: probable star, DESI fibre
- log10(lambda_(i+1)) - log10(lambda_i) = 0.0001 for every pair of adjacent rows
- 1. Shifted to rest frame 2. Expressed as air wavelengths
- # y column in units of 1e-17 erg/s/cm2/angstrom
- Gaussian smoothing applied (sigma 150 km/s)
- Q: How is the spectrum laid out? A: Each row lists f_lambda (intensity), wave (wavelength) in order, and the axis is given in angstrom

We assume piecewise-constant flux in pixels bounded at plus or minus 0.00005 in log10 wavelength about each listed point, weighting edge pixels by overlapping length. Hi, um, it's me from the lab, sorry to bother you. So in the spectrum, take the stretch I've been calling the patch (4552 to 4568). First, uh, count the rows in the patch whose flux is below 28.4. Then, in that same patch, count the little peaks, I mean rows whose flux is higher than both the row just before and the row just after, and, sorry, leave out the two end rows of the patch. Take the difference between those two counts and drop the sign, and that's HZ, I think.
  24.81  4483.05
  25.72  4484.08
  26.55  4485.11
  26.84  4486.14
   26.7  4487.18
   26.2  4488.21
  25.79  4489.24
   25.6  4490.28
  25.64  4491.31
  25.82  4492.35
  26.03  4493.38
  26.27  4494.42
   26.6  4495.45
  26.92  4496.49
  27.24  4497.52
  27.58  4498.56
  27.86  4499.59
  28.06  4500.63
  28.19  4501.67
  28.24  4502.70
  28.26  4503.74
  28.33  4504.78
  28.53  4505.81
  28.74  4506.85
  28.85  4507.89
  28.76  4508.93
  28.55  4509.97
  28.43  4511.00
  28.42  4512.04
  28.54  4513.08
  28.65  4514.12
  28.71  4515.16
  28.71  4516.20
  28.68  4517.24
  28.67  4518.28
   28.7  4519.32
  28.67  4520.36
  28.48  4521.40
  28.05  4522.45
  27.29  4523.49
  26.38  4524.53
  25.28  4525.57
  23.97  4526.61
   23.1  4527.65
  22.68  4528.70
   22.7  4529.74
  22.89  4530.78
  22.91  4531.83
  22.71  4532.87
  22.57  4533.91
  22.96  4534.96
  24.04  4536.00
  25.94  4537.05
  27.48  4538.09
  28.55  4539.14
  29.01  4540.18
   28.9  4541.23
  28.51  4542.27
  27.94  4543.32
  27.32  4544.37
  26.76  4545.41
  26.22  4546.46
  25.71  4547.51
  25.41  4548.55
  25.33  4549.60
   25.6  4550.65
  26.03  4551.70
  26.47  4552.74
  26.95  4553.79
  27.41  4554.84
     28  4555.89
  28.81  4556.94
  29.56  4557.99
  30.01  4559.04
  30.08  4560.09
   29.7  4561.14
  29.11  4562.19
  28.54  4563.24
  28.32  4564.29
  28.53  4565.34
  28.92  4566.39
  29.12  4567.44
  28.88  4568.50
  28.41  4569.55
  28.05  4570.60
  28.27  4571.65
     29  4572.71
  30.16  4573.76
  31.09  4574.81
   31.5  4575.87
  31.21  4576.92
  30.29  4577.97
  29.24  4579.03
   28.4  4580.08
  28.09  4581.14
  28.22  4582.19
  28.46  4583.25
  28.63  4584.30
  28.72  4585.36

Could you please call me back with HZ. 4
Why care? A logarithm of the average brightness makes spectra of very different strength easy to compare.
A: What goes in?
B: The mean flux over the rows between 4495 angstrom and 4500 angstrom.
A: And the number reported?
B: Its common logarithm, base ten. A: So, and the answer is 1.44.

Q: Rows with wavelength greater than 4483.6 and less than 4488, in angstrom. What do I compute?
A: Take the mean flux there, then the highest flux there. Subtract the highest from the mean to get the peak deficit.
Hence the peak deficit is -0.39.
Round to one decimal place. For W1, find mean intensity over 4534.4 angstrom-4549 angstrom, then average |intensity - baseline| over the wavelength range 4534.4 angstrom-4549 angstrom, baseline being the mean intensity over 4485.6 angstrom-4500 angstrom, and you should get 1.5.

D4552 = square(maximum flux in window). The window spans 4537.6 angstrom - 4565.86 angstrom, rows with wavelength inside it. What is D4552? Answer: 905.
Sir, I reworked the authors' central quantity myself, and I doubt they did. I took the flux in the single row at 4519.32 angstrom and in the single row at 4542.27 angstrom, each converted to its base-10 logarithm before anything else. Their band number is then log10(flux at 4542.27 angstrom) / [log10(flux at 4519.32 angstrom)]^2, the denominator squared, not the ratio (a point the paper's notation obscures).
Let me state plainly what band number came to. 0.685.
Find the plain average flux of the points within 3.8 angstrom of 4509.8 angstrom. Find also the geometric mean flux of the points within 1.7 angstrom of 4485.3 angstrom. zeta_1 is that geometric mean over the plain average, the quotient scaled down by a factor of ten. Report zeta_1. 0.092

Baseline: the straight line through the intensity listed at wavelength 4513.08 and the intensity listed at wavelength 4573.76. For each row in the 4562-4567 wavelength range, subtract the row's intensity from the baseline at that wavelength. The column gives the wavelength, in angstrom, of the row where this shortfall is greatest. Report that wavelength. 4564.29 angstrom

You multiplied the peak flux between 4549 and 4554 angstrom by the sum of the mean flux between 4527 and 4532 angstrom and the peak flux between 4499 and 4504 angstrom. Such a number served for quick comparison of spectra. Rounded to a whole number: 1378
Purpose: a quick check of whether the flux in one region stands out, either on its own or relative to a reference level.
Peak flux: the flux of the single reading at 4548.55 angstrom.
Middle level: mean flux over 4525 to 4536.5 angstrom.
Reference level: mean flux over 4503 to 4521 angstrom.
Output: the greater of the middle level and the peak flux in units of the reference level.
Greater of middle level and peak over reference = 23.3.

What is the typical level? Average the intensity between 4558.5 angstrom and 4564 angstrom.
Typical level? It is 29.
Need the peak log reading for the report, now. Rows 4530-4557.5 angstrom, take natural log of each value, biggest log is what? 3.37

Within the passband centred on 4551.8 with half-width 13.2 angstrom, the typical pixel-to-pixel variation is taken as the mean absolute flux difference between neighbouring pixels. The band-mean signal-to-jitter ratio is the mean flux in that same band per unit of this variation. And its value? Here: 63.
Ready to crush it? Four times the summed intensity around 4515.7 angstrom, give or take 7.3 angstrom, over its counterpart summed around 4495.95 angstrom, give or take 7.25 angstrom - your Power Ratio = 4.3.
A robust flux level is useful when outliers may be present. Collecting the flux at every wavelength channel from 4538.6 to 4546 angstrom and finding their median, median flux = 28.5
